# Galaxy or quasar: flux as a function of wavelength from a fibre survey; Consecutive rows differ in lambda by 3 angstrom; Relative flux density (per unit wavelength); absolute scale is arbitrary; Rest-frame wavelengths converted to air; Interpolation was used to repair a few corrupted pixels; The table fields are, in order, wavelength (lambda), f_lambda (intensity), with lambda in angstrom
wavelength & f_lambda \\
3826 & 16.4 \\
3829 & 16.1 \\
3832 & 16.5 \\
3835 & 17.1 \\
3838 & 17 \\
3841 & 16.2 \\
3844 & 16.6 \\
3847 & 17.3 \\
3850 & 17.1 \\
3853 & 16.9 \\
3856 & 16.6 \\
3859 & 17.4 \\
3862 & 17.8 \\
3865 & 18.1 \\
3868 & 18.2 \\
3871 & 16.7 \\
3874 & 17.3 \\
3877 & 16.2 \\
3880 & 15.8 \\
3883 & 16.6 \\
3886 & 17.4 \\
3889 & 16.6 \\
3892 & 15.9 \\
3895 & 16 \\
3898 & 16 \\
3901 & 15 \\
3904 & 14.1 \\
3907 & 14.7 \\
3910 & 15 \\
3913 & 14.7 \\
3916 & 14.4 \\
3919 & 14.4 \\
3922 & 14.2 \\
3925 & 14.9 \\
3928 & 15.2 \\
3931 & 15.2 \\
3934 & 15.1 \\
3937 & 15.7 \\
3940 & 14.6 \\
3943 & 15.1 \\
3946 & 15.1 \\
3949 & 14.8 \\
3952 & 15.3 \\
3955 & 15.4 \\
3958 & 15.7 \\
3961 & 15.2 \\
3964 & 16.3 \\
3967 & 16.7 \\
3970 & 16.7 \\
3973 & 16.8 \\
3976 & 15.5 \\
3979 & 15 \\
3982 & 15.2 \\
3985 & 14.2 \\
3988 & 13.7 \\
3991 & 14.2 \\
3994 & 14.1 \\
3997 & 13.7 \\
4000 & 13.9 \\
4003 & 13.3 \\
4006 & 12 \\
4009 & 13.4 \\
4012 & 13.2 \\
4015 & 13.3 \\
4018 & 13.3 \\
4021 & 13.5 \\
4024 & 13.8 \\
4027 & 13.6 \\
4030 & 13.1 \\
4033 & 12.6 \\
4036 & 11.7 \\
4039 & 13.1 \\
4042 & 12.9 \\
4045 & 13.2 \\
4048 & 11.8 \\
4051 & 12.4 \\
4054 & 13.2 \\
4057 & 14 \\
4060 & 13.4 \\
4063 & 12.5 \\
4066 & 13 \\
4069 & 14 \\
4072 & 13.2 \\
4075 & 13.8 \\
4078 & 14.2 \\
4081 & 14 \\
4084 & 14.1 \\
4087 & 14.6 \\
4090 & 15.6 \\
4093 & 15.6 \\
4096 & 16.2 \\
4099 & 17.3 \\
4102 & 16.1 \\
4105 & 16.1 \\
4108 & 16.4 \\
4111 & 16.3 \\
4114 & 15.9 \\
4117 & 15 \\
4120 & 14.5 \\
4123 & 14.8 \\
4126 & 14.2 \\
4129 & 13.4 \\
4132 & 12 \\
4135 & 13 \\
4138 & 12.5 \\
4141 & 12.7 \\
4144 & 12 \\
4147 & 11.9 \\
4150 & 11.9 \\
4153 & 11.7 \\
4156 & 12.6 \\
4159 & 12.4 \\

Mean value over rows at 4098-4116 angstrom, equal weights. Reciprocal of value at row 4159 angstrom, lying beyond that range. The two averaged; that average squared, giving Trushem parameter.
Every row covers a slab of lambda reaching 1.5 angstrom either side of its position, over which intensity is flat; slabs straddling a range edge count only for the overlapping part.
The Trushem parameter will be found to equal 67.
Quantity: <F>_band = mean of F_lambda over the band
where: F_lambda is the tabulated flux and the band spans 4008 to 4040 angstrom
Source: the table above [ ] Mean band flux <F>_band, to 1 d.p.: 13.1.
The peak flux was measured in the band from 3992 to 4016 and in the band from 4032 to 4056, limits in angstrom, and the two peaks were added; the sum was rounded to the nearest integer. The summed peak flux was 27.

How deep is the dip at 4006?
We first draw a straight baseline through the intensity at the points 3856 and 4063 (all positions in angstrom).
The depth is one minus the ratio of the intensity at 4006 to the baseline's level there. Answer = 0.12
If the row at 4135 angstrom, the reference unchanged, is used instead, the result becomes -0.17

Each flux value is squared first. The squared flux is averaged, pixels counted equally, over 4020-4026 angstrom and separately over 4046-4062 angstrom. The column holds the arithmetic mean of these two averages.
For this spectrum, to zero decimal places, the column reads 177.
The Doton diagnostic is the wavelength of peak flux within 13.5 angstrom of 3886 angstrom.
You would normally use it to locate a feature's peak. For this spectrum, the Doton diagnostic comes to 3886 angstrom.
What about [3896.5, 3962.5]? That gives 3898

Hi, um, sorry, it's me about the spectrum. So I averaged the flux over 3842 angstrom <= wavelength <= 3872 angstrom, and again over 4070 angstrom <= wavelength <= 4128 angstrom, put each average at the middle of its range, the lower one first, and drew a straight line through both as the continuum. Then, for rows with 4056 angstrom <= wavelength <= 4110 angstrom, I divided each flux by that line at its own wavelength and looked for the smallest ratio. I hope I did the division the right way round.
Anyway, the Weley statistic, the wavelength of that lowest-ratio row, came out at 4063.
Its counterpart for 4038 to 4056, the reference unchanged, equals 4048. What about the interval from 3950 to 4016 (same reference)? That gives 4006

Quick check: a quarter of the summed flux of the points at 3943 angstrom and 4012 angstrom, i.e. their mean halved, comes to 7.1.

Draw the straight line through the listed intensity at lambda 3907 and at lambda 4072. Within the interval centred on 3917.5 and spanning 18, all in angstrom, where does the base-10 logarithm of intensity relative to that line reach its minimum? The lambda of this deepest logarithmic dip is 3922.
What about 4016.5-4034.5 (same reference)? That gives 4033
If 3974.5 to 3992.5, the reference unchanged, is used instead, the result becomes 3988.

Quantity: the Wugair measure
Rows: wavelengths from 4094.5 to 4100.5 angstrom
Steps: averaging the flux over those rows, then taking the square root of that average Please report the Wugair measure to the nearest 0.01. 4.09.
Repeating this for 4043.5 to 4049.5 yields 3.54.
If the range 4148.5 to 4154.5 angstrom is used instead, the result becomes 3.44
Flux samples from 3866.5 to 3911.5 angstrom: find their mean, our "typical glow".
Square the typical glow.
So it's 259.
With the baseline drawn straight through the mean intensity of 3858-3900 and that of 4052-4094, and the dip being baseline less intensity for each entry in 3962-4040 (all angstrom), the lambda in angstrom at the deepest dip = 4006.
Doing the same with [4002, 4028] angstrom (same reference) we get 4006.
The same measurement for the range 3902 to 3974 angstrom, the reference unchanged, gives 3904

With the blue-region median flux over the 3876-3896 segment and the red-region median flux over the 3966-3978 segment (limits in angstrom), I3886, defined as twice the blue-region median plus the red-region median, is 49.1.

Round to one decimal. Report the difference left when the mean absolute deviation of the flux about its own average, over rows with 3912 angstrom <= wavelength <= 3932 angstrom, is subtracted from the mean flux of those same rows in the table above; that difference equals 14.4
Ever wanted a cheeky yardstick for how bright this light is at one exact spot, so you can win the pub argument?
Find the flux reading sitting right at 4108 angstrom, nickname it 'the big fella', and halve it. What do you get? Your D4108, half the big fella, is 8.2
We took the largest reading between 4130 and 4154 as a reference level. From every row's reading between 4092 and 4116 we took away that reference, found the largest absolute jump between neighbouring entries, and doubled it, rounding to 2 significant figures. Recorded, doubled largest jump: 2.4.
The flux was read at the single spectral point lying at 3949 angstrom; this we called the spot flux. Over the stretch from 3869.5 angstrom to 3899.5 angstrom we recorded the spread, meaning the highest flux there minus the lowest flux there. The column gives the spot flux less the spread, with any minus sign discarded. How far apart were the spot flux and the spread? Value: 13.2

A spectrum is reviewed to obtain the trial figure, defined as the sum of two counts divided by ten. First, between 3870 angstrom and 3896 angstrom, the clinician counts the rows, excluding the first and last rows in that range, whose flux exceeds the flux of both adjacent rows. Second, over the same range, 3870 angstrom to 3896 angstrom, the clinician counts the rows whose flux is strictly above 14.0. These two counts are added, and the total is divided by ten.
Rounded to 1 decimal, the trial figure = 1.1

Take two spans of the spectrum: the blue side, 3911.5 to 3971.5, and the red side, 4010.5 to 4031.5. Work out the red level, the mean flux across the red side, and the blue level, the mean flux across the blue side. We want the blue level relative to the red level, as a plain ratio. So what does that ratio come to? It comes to 1.14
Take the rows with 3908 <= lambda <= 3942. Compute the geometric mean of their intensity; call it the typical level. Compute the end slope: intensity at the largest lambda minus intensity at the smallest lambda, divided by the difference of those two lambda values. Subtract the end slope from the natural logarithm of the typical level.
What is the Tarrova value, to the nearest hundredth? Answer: 2.71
